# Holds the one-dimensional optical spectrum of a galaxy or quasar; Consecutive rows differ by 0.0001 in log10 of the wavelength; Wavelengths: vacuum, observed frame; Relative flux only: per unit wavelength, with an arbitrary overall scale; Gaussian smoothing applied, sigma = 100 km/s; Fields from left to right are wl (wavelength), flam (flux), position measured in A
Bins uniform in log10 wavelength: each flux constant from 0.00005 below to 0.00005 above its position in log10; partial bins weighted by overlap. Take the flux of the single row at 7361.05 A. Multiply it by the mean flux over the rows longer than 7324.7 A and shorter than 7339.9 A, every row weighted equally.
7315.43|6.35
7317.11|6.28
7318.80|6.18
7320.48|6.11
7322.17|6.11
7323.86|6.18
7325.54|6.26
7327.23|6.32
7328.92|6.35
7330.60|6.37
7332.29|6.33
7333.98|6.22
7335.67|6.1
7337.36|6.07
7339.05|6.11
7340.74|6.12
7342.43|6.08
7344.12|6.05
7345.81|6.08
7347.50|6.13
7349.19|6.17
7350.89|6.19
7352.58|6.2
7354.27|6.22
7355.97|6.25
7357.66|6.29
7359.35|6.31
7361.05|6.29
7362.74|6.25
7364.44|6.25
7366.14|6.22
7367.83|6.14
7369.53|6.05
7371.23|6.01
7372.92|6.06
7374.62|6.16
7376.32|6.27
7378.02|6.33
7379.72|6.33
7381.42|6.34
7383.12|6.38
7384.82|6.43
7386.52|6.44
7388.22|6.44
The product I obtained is 39.2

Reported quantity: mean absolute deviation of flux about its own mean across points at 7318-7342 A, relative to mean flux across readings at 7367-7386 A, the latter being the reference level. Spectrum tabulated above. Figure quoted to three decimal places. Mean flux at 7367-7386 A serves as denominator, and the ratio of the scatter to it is 0.015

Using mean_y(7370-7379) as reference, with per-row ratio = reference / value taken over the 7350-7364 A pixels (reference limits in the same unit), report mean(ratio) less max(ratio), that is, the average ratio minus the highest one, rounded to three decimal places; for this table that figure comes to -0.010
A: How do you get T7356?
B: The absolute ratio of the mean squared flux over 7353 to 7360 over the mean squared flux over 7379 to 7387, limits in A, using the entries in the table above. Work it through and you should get 0.96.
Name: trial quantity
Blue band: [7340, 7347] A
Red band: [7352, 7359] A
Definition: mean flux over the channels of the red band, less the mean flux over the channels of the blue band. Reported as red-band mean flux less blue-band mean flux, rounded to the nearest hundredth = 0.16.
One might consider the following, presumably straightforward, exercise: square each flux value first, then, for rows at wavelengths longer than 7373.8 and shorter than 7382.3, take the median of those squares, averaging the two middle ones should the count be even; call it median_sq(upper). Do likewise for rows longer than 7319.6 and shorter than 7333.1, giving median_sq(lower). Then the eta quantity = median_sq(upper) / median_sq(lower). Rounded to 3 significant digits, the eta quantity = 1.01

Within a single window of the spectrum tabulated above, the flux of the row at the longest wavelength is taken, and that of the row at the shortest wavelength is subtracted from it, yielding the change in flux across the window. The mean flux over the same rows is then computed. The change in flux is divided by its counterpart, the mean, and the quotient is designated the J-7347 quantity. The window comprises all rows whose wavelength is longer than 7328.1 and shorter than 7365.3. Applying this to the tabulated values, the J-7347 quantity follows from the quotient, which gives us -0.02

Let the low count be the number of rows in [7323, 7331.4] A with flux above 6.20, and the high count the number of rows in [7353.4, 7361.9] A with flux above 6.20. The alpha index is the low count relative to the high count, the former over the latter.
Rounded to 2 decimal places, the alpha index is 0.80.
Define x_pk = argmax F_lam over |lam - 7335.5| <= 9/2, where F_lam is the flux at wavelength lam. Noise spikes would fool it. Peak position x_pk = 7332.29 A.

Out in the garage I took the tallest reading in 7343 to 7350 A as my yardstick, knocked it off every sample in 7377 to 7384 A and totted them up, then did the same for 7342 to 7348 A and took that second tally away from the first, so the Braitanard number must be 1.0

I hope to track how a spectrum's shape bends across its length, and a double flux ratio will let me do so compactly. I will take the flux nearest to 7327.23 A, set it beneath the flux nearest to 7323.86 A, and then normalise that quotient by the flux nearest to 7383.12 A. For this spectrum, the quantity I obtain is 0.153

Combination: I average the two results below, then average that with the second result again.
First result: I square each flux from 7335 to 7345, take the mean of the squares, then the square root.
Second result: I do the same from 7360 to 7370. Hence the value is 6.17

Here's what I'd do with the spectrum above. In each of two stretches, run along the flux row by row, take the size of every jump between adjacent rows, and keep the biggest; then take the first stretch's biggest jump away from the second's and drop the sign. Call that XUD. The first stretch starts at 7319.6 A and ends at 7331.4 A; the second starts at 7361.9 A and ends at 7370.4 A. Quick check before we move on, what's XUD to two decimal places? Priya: 0.01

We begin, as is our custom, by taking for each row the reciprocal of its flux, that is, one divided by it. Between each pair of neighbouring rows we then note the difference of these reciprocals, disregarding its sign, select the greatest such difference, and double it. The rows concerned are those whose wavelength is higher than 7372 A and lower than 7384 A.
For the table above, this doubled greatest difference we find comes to 0.0057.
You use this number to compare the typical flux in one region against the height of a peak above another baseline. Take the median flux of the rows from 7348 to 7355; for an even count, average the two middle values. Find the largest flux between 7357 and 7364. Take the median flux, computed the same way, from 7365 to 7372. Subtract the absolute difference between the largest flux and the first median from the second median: 5.98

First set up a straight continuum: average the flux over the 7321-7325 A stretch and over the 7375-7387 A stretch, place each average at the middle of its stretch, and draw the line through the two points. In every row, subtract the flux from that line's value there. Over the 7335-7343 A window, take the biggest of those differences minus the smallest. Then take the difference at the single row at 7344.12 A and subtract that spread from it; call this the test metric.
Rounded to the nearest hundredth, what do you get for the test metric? 0.13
